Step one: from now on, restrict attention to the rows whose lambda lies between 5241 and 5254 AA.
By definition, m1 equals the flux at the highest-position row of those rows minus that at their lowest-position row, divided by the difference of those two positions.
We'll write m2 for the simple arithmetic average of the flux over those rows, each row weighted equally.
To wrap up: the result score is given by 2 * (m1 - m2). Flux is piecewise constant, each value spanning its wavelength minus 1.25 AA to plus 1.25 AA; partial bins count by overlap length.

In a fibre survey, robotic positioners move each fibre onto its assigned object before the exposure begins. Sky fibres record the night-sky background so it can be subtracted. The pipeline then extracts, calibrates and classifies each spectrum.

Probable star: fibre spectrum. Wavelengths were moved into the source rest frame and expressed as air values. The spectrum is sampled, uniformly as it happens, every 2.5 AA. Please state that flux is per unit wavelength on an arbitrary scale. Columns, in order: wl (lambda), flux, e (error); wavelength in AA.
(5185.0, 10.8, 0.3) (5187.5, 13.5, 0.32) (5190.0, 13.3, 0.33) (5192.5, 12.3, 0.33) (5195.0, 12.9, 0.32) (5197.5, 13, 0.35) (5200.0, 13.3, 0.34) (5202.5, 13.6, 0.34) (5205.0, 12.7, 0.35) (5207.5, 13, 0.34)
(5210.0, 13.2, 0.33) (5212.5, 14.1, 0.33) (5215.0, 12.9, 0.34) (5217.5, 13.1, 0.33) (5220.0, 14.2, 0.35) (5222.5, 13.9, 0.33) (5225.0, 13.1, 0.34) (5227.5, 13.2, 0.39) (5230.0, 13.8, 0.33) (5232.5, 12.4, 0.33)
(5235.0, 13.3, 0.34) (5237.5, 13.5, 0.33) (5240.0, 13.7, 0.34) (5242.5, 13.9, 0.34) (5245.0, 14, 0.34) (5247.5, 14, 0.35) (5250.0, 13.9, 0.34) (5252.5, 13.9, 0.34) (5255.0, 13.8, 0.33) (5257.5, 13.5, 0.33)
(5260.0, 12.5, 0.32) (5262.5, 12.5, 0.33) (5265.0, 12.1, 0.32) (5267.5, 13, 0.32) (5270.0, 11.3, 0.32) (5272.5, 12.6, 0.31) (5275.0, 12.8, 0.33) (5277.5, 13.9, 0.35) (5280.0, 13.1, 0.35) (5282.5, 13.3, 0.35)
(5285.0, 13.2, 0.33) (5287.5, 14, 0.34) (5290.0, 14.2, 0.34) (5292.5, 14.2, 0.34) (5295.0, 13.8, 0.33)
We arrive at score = -27.9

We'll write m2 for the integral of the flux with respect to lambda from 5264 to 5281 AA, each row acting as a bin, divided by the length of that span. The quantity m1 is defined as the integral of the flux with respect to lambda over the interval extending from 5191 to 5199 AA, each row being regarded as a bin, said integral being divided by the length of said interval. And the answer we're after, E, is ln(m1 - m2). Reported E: -2.5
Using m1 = 12.8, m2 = 12.7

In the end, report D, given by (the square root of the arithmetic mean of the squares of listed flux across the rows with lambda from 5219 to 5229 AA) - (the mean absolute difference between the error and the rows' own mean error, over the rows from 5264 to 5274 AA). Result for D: 13.6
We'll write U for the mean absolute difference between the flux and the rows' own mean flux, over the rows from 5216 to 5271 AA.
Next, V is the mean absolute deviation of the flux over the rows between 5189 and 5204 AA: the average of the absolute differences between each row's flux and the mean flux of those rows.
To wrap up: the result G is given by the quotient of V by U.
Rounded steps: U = 0.59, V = 0.33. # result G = 0.56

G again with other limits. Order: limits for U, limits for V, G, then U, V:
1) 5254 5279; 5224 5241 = 0.55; 0.60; 0.33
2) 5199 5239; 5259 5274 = 1.09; 0.39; 0.42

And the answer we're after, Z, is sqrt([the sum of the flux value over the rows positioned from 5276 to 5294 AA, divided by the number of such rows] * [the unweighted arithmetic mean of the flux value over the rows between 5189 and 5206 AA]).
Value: 13.4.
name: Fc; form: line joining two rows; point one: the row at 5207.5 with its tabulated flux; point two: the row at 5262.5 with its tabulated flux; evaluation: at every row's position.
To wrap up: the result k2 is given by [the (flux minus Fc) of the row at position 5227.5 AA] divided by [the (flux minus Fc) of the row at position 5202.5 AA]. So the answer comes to 0.69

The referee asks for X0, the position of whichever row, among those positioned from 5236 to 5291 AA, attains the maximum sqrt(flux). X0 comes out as 5290.0 AA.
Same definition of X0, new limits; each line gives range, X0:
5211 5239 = 5220.0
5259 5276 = 5267.5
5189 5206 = 5202.5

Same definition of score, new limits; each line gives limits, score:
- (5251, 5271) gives -25.9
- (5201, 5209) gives -26.4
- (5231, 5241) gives -26.1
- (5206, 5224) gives -26.9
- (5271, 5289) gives -26.4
